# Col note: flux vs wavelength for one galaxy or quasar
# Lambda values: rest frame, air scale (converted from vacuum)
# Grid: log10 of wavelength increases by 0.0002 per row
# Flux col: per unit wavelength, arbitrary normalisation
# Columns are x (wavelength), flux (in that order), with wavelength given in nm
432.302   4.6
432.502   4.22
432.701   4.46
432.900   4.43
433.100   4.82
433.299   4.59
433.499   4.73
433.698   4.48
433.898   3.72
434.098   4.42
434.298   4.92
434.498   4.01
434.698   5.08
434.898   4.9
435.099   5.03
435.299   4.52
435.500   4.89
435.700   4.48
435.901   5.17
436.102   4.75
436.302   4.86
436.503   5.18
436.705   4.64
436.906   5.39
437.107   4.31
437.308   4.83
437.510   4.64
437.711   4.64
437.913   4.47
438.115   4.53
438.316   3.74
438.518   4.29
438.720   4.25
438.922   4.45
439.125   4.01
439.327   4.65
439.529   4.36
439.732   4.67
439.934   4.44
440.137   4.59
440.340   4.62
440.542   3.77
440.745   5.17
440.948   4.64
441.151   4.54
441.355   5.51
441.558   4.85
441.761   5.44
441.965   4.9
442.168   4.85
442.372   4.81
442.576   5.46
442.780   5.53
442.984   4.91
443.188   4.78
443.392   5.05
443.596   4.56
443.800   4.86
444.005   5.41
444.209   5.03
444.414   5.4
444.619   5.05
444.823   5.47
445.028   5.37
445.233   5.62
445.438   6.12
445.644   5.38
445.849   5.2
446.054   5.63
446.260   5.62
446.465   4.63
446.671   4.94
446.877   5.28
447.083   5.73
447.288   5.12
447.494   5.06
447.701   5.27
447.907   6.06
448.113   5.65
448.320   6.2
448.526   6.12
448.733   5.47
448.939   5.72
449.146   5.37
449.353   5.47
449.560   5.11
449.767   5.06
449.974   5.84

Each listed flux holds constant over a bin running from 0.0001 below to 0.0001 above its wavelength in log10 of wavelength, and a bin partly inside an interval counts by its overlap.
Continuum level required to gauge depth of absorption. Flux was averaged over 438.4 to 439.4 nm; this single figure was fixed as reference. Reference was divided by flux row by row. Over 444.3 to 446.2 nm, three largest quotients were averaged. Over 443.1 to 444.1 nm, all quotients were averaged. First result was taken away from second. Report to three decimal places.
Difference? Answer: 0.049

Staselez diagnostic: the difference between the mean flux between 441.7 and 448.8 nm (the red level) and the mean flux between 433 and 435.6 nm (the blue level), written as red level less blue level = 0.69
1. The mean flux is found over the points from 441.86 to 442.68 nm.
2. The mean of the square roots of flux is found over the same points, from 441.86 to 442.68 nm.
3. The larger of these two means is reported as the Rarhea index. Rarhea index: 5.0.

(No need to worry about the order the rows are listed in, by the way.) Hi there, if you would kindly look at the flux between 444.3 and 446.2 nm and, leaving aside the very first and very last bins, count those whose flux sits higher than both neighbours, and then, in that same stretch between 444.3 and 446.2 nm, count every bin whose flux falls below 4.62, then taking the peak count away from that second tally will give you -2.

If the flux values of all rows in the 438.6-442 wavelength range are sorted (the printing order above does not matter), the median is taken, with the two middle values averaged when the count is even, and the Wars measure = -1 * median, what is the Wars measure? -4.62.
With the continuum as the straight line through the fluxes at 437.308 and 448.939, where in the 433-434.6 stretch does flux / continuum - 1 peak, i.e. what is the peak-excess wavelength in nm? 434.298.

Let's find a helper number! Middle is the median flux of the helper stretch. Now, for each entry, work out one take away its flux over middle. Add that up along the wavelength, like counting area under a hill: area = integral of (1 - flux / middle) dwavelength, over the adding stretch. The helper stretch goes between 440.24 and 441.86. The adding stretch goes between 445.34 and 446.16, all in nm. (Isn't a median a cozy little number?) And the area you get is -0.14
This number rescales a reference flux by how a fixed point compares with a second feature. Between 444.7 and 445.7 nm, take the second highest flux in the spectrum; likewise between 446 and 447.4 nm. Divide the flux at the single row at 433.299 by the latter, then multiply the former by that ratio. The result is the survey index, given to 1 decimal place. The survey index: 4.6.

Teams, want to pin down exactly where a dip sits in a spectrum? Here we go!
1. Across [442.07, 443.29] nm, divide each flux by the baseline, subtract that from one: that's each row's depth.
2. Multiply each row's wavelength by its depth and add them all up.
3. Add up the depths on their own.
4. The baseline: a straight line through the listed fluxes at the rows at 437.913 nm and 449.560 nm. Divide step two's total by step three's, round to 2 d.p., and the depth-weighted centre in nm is 442.66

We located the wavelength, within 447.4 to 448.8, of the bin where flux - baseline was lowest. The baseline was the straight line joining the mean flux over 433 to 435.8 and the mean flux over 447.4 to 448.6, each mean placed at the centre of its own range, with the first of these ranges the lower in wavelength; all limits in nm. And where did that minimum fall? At 447.494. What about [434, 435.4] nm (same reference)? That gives 434.498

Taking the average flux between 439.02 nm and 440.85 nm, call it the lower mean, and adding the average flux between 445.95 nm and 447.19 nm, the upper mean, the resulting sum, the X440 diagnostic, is 9.8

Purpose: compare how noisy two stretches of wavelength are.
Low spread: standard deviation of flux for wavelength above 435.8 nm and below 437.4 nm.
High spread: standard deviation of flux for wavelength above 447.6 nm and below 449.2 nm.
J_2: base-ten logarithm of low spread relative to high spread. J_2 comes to -0.02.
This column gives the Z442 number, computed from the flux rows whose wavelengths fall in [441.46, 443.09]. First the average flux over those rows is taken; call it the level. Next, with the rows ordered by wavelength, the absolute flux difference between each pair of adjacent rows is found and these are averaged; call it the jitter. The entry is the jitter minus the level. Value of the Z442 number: -4.7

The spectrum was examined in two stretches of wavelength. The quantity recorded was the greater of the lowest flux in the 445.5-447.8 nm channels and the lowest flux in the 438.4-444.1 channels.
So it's 4.63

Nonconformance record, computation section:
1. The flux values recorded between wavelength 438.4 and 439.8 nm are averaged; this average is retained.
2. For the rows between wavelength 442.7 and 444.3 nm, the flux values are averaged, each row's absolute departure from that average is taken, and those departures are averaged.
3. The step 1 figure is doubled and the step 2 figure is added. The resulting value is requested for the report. 9.0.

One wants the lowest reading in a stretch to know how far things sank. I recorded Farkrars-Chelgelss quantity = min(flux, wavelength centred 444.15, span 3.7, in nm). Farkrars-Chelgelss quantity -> 4.56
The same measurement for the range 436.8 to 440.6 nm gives 3.74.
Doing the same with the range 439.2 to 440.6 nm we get 3.77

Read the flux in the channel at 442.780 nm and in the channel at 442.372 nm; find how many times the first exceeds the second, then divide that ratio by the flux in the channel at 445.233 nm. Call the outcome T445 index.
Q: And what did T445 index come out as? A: 0.205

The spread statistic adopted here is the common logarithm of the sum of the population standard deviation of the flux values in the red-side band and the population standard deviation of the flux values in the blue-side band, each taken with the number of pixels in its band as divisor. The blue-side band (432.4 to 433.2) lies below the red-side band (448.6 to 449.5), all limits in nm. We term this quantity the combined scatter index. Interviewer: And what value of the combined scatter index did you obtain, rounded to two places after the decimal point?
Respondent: -0.46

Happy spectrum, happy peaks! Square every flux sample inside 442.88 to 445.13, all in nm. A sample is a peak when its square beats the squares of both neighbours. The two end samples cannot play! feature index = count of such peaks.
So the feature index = 4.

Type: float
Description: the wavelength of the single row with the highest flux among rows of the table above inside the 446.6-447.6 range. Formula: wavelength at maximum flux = 447.083 nm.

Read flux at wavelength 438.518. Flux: 4.29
